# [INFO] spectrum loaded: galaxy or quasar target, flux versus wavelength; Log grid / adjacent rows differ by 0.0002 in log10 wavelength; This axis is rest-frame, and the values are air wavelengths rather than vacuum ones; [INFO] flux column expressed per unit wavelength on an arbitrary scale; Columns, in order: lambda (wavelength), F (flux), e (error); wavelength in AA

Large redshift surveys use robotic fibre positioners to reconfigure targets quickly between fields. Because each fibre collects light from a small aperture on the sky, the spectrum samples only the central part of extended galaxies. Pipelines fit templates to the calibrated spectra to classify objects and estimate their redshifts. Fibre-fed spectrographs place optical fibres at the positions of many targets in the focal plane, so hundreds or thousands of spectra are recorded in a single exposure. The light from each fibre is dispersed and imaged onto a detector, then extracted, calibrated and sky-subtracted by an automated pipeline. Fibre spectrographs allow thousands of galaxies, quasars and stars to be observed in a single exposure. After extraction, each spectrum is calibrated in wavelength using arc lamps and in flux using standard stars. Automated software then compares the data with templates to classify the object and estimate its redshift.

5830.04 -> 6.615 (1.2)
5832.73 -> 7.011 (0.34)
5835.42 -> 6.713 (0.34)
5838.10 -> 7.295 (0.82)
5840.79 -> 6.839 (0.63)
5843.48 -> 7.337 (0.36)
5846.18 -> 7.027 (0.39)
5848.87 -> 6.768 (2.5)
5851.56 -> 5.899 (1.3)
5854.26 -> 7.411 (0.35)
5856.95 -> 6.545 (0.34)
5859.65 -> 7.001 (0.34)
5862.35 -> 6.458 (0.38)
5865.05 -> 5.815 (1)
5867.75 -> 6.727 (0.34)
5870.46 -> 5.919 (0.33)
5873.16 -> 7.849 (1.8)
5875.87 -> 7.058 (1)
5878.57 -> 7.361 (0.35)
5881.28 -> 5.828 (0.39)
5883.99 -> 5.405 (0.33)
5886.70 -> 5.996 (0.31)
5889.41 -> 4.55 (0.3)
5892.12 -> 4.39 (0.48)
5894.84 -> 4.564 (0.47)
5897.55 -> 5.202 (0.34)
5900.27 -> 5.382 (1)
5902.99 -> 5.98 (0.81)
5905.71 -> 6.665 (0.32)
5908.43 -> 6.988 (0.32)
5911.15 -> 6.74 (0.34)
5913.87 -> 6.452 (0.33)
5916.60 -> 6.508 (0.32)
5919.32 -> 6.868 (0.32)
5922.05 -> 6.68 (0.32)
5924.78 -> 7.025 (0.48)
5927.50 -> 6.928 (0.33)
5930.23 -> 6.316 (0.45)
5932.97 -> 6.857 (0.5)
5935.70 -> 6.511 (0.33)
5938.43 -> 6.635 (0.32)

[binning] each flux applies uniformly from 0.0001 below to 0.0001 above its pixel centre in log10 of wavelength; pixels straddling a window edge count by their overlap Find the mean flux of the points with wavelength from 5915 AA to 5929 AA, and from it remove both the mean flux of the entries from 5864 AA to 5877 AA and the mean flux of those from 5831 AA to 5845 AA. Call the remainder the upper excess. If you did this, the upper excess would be -6.9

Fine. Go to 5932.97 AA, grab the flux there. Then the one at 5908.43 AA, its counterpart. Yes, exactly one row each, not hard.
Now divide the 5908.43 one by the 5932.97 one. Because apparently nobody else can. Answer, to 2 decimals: 1.02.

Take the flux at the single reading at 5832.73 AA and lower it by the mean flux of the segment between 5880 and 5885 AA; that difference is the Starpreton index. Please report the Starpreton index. 1.4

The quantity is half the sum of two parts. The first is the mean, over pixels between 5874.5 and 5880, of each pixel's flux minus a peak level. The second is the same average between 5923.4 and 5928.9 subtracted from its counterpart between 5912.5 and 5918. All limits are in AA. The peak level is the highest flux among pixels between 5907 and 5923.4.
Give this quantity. -0.14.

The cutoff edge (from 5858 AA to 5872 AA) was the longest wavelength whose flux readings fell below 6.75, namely 5870.46 AA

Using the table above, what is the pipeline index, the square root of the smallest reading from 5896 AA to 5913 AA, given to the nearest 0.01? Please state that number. 2.28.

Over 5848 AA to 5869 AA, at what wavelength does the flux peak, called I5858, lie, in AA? 5854.26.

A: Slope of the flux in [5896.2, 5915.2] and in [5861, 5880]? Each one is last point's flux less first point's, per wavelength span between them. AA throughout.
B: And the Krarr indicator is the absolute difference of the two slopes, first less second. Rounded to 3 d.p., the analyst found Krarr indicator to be 0.021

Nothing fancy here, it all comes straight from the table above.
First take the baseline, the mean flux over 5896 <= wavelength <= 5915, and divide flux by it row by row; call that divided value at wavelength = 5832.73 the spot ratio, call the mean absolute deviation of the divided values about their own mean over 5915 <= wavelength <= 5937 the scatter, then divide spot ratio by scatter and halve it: 17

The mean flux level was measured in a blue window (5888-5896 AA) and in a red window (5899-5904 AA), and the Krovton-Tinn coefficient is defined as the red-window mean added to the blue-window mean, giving 10.2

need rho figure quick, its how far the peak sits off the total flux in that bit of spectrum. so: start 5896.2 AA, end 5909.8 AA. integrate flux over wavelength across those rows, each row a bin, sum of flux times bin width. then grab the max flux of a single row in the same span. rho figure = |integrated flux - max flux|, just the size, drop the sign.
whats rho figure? 75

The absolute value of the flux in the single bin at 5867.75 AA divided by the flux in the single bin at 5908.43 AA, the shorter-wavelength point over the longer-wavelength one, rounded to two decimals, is 0.96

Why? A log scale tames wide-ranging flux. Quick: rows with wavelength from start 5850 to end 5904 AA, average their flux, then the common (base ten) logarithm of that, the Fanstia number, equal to 0.783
